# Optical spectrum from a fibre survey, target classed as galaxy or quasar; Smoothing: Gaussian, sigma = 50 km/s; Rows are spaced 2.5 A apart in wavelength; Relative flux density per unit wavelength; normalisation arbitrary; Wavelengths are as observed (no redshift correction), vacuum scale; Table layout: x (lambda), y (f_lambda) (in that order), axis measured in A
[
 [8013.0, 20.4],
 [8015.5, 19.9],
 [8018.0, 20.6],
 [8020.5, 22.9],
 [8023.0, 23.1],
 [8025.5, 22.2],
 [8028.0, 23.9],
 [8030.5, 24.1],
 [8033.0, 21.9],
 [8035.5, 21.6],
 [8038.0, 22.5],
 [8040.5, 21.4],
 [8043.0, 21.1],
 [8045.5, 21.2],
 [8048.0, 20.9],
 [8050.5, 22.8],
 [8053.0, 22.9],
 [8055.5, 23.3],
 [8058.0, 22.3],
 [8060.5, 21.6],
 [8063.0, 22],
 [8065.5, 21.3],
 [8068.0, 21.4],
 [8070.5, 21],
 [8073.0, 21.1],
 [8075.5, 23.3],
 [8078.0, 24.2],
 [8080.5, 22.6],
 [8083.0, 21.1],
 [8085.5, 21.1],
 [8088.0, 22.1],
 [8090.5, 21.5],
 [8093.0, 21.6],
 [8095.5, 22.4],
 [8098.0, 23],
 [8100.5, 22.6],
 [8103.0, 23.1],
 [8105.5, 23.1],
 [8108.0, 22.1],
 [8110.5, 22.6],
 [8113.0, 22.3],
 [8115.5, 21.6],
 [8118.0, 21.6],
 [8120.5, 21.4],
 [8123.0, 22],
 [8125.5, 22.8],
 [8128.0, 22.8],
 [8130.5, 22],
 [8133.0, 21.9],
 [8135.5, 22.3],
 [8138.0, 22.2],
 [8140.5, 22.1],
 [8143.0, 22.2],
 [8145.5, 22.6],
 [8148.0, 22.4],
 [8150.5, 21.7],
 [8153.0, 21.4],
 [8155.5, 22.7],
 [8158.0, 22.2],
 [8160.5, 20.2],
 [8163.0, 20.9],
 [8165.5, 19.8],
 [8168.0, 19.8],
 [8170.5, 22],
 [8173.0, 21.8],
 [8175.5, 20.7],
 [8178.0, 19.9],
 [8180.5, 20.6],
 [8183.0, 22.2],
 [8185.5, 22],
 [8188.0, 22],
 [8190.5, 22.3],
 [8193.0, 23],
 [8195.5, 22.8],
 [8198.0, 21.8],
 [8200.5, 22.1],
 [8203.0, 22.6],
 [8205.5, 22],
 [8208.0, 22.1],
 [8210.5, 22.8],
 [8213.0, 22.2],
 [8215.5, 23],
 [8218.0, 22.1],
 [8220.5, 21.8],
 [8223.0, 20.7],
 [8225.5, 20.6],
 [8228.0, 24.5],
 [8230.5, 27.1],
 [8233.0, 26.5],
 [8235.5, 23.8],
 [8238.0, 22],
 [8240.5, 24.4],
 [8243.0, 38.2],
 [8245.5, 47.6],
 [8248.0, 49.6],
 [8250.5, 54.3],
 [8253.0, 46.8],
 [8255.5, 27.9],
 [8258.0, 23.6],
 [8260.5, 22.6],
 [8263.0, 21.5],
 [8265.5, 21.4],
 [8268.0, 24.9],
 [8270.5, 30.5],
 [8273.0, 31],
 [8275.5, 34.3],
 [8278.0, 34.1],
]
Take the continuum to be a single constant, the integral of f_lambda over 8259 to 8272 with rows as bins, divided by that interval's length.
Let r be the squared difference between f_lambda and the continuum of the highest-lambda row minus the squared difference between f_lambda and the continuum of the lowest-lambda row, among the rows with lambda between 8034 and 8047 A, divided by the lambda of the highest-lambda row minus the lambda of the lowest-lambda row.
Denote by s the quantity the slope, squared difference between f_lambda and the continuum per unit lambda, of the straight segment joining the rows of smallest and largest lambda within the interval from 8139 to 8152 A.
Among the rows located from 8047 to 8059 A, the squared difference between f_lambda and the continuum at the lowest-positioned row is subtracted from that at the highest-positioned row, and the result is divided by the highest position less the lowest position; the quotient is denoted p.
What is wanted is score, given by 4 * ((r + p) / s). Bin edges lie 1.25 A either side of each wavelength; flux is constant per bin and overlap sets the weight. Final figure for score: -10.9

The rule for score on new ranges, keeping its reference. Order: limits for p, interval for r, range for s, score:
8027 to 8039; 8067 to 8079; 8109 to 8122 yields -3.9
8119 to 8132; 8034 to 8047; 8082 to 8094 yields 1.1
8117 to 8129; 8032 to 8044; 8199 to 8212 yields 0.9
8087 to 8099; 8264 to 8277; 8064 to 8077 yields -44.2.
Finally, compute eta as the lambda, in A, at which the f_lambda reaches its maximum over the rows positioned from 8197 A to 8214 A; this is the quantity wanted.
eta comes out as 8210.5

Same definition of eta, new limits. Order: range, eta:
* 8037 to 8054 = 8053.0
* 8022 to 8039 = 8030.5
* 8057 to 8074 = 8058.0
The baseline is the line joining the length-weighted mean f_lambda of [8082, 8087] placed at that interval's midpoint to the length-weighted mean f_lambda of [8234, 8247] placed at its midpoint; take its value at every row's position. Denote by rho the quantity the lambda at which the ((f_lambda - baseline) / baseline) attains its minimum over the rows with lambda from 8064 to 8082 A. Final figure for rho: 8073.0 A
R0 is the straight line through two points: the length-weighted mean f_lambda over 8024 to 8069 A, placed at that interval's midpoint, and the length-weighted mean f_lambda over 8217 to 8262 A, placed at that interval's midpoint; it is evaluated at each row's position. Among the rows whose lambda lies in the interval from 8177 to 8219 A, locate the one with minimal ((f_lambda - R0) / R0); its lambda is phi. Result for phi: 8178.0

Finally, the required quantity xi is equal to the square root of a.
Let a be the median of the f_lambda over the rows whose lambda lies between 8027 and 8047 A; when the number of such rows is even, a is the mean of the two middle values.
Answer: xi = 4.66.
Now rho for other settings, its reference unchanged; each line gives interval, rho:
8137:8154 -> 8153.0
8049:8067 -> 8065.5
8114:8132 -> 8130.5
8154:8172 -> 8168.0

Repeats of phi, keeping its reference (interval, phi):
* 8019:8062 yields 8048.0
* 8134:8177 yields 8168.0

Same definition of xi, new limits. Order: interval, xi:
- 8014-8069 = 4.69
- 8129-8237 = 4.70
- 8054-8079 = 4.67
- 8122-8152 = 4.71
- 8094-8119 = 4.74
